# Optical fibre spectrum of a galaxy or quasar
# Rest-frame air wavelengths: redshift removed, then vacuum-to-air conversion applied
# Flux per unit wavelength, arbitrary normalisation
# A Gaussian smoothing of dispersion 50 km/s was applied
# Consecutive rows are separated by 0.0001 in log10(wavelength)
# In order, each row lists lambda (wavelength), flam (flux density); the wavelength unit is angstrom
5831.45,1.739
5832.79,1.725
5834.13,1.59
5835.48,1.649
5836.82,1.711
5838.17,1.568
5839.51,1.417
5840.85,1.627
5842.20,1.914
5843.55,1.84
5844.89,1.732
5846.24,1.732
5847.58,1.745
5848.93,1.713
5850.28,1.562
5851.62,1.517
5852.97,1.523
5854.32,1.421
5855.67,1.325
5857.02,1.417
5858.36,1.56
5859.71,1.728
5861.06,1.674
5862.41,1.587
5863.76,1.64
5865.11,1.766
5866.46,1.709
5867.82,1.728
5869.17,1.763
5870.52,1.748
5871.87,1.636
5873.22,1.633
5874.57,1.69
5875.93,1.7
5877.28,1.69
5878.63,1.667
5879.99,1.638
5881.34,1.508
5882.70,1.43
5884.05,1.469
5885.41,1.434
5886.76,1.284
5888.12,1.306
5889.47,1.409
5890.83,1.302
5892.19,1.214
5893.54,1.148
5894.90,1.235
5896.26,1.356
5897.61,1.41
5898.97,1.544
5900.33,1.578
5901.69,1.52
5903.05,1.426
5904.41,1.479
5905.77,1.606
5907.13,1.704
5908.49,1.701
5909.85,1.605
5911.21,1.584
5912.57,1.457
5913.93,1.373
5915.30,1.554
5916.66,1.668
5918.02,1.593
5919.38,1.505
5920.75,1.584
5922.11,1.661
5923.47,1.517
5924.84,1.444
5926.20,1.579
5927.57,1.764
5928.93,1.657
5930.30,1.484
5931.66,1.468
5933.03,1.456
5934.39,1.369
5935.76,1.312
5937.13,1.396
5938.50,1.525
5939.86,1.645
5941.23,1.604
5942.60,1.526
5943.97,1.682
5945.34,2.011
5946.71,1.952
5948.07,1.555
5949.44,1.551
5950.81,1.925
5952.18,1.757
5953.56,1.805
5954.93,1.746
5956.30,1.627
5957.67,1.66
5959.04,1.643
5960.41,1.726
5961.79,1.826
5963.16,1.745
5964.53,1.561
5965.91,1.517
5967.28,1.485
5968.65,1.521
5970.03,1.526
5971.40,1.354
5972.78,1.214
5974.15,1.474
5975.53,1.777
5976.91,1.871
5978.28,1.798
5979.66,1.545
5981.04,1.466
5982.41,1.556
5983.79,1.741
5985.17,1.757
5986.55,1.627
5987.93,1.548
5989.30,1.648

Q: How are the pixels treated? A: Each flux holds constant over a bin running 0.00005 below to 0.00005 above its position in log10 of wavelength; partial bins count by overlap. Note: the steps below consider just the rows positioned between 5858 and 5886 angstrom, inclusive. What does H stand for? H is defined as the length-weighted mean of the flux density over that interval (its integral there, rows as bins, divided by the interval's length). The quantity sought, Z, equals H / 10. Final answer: 0.164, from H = 1.64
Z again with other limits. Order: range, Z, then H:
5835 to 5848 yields 0.169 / 1.69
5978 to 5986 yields 0.163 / 1.63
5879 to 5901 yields 0.140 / 1.40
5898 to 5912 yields 0.157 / 1.57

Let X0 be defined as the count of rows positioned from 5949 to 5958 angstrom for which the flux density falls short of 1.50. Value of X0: 0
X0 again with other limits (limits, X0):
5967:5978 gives 4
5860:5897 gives 11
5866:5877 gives 0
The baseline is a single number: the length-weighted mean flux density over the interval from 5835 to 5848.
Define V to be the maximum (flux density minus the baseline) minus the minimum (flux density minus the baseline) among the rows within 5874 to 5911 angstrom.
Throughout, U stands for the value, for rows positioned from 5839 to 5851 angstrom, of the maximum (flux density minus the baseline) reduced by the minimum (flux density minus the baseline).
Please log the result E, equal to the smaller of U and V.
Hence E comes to 0.50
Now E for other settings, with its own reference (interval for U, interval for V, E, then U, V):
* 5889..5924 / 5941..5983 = 0.56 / 0.56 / 0.80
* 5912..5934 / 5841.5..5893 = 0.39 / 0.39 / 0.70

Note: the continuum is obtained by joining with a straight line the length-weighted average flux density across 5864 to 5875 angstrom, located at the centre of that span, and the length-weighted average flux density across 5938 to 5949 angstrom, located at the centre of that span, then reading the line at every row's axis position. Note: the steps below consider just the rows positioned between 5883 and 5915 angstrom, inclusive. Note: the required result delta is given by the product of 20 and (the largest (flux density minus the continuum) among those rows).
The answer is 0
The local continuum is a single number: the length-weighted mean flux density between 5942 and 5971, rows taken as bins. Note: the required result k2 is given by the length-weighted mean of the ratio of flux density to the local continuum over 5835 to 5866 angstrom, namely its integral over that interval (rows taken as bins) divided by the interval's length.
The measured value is 0.97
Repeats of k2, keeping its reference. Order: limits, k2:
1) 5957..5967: 0.99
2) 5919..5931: 0.94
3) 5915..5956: 0.96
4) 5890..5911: 0.87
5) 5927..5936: 0.90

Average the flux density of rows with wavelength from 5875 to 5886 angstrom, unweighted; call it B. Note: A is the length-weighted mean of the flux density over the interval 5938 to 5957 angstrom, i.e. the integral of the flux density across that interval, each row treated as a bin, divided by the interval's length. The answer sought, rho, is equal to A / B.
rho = 1.09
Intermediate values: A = 1.71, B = 1.57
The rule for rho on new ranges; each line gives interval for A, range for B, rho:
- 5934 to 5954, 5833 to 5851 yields 0.98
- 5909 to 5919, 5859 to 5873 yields 0.91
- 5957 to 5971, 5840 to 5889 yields 1.00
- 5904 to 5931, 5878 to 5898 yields 1.14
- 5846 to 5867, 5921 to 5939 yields 1.06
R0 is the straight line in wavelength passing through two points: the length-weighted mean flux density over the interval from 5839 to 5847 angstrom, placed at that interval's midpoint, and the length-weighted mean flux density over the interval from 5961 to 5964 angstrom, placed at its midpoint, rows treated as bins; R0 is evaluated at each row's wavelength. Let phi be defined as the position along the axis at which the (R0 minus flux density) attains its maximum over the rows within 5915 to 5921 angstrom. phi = 5919.38 angstrom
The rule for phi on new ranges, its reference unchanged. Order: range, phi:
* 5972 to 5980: 5972.78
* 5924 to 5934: 5924.84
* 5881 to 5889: 5886.76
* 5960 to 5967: 5965.91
